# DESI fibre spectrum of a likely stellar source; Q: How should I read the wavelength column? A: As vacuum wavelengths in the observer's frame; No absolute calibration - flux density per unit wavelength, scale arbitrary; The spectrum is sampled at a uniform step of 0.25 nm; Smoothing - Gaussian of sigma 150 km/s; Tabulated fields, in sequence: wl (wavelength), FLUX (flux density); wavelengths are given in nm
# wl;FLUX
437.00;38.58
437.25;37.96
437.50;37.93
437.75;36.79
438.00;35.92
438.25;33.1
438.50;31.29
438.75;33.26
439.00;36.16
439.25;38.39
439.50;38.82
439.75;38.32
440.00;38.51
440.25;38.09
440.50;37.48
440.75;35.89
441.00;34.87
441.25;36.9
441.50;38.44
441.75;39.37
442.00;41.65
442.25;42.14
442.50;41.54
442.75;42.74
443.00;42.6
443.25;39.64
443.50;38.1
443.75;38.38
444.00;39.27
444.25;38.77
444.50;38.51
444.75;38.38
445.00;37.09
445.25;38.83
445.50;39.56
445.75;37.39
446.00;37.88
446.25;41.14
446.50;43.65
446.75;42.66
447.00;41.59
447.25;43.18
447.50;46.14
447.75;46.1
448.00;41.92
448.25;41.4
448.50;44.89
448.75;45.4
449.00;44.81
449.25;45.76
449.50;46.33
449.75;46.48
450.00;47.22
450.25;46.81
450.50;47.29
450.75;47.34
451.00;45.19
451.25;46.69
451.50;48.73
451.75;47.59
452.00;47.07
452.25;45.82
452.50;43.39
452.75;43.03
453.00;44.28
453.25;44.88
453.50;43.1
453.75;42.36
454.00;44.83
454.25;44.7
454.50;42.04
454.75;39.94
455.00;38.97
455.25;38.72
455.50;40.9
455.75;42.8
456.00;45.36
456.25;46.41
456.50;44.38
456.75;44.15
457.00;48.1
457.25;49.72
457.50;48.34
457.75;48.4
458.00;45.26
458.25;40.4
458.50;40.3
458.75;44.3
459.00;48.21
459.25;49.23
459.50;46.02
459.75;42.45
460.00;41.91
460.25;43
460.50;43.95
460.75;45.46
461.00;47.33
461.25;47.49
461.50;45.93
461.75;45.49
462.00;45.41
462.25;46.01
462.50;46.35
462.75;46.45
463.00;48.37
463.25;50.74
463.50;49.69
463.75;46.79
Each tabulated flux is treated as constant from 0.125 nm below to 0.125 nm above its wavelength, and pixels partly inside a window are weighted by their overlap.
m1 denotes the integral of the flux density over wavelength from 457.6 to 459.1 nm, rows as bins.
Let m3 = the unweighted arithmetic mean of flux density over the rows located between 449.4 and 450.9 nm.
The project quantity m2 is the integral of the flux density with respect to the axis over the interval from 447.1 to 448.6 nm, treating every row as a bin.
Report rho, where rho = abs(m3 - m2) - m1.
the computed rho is -47.8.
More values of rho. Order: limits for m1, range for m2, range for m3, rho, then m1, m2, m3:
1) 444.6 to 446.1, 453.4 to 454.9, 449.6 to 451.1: -39.9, 57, 64.1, 46.7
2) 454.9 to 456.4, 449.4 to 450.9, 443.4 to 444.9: -31.7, 63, 70.3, 38.6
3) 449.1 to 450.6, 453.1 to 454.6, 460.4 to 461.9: -50.3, 70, 65.5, 45.9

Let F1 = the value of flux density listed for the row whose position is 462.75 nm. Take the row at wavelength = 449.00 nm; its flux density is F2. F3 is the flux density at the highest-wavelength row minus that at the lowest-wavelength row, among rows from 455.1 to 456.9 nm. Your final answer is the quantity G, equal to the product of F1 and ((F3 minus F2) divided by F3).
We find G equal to -337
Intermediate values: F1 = 46.45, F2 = 44.81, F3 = 5.43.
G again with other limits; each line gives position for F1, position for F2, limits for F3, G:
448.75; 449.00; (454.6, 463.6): -163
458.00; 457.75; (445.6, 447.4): -333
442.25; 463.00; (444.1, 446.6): -376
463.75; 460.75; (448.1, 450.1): -319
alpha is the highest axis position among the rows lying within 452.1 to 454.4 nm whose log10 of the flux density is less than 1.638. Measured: 453.75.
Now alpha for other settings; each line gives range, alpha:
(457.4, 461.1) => 460.25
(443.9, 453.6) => 453.50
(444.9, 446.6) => 446.25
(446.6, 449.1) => 448.25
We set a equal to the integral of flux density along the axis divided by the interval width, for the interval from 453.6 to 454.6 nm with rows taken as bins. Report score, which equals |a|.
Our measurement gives 44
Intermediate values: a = 43.5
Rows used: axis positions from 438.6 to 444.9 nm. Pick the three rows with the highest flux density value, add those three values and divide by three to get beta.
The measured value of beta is 42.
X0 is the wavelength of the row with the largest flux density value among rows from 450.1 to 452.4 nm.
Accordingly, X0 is 451.50 nm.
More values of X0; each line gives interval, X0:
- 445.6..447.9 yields 447.50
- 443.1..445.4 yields 443.25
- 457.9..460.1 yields 459.25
